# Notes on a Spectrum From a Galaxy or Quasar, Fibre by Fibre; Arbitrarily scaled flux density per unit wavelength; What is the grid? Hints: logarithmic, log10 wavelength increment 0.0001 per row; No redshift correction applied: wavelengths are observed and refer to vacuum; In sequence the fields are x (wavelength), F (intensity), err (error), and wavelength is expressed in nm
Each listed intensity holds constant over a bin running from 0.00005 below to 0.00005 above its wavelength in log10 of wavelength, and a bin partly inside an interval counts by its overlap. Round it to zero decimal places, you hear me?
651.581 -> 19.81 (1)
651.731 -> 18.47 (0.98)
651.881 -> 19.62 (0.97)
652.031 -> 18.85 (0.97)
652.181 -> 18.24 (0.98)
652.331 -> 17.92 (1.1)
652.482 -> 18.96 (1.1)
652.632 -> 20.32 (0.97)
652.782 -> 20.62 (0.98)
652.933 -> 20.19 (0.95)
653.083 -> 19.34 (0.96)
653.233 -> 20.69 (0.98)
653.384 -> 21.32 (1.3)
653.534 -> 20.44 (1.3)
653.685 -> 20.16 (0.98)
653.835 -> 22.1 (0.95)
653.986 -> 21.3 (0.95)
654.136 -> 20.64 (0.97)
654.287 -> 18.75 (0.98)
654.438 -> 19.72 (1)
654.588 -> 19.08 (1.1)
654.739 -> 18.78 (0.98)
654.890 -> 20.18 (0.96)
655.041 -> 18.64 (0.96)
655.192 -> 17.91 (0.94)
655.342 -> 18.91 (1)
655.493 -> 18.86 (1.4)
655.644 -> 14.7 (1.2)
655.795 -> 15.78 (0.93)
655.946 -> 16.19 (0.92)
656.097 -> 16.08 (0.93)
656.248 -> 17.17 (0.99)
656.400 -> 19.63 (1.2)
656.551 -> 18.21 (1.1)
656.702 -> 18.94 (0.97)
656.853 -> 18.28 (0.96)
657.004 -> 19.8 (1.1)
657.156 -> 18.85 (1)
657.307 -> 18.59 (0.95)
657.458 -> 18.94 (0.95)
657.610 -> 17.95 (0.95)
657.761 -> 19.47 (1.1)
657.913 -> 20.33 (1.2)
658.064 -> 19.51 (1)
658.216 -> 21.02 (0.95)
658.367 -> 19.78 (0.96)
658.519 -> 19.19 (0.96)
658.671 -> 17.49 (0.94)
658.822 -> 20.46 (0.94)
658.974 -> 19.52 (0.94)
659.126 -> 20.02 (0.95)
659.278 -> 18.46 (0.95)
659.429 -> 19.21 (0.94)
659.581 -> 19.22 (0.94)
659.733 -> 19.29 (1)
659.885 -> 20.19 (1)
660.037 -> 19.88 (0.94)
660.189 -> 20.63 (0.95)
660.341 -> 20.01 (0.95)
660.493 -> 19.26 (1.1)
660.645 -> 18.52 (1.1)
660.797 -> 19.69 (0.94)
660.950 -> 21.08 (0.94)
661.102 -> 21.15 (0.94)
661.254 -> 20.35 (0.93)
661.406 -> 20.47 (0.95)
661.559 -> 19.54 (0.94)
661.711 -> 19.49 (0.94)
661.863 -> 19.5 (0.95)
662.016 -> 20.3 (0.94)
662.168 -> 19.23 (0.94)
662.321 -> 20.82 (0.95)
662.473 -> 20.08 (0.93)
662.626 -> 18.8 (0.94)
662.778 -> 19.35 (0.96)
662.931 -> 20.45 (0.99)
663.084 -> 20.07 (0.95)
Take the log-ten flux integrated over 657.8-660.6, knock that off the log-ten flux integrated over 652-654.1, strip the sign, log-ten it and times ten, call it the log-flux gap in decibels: -1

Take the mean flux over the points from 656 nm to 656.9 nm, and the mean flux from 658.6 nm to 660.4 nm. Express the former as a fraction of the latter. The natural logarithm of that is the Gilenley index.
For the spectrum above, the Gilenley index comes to -0.08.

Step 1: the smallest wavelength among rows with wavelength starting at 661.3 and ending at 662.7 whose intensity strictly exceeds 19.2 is 661.406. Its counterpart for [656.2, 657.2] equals 656.400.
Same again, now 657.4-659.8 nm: 657.761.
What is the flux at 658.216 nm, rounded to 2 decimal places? 21.02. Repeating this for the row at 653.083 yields 19.34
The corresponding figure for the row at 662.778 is 19.35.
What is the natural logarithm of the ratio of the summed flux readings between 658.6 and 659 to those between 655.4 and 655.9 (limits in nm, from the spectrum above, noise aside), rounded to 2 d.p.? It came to 0.15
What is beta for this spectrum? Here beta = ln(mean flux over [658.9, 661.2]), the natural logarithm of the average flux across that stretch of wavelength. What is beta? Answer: 2.98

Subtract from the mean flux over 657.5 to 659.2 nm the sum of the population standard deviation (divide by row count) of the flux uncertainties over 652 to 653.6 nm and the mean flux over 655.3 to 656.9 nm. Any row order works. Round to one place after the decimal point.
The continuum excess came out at 1.9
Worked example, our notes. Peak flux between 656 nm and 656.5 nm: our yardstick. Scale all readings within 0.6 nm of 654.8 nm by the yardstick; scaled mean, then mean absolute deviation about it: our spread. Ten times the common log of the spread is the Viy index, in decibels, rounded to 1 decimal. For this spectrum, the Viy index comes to -16.0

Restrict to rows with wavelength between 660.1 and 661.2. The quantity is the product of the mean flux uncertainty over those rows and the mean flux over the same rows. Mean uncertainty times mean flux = 19.8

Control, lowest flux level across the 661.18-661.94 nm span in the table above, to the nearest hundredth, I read 19.49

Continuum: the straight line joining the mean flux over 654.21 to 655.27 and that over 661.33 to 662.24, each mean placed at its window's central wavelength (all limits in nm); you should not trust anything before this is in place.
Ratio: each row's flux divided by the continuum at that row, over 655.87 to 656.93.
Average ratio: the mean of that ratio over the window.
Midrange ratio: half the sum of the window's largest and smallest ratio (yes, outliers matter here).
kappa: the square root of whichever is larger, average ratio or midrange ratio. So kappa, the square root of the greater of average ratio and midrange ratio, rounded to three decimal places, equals 0.965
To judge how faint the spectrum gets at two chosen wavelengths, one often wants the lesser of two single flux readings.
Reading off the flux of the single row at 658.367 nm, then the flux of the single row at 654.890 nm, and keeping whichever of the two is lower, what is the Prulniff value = 19.8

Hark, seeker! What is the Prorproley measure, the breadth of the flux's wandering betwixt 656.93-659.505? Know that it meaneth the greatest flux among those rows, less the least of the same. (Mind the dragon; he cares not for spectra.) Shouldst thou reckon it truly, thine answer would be 3.53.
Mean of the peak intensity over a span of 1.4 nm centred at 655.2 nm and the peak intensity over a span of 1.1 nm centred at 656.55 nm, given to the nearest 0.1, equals 20.0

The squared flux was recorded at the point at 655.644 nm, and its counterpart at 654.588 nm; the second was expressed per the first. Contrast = 1.68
